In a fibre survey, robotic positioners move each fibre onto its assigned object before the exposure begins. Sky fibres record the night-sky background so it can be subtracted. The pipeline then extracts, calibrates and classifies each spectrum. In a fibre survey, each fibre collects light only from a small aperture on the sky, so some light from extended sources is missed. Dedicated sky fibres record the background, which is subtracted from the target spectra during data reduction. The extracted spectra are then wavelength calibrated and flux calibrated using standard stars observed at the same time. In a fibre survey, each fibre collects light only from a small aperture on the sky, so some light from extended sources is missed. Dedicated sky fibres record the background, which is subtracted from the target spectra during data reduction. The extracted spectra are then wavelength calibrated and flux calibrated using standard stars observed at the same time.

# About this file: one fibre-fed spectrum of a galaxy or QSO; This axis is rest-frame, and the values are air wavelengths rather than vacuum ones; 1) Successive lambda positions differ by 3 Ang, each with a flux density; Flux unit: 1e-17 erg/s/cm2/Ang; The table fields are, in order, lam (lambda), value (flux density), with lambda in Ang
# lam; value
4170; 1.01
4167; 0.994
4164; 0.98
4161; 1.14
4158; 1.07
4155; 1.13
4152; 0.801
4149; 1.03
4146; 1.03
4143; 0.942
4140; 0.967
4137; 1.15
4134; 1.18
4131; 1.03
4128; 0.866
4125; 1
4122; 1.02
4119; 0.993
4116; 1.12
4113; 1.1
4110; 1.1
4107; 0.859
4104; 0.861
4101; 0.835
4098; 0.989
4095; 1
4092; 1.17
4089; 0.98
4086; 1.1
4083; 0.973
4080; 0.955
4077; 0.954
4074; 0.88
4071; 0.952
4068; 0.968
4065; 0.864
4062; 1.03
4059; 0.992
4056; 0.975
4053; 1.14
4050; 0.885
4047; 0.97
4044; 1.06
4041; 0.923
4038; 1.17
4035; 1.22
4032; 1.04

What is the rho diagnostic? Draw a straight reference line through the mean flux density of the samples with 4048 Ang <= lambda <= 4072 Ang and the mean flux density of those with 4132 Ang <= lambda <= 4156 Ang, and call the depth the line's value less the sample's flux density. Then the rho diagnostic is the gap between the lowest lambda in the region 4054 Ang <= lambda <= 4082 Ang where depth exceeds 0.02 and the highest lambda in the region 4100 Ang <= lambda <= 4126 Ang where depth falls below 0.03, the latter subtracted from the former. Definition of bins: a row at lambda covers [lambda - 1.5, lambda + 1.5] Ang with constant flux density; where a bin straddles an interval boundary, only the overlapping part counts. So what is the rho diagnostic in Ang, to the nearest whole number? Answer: -60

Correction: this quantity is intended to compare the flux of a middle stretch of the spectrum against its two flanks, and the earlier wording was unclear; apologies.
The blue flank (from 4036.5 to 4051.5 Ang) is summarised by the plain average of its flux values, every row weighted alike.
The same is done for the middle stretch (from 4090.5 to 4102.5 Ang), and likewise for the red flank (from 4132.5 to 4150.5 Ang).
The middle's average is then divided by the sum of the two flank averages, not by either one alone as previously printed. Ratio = 0.487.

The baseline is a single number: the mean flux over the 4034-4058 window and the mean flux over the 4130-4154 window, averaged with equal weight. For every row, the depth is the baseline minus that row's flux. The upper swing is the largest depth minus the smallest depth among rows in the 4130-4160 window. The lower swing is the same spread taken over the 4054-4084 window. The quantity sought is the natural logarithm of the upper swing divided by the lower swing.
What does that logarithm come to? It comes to 0.83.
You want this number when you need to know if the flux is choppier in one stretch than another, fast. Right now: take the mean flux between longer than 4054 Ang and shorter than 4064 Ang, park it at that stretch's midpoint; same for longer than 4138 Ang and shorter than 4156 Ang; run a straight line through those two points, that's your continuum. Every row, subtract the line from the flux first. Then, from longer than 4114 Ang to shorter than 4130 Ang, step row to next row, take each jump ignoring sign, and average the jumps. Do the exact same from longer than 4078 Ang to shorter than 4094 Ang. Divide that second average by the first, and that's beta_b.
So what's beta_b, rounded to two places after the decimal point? 1.49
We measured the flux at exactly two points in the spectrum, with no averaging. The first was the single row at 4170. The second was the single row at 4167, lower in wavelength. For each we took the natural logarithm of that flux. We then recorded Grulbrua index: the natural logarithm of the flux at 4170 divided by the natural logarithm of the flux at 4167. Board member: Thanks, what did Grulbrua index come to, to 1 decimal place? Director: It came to -1.7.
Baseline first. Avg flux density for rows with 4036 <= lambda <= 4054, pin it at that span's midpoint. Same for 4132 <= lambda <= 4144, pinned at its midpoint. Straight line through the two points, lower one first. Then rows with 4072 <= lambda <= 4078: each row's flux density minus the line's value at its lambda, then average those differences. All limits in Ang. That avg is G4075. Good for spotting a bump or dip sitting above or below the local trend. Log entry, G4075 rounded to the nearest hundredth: -0.12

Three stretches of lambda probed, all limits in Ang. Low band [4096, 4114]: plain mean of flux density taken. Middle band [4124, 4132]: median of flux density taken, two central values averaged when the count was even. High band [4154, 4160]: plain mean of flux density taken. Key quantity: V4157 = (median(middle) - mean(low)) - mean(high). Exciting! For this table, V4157 -1.06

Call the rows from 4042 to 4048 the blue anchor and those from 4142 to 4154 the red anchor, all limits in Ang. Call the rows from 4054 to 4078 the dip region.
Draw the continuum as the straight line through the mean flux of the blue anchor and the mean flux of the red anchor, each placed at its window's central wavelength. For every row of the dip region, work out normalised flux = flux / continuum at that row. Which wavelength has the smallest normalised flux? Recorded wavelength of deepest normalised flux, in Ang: 4065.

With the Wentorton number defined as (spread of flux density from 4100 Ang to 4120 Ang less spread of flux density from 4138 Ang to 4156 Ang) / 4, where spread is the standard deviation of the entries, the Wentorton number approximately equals 0.004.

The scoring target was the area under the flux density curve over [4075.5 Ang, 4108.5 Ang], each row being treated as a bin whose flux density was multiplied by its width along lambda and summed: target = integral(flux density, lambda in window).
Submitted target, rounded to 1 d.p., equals 32.0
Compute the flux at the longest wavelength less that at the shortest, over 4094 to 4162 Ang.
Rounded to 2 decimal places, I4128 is 0.14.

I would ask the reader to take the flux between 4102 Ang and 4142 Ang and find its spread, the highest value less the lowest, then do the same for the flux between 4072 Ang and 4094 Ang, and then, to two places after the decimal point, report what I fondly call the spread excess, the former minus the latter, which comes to 0.03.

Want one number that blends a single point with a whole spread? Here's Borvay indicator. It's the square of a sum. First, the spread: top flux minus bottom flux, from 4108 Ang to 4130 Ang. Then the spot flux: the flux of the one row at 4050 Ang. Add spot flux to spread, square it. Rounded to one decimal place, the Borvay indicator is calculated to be 1.3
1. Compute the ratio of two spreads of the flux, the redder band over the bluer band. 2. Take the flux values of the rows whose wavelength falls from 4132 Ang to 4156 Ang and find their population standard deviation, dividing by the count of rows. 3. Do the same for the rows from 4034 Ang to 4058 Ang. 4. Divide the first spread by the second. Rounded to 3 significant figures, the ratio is 1.02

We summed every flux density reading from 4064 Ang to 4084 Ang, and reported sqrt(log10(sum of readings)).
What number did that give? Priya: 0.903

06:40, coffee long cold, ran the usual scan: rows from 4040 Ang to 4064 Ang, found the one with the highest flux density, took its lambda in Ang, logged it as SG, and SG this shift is 4053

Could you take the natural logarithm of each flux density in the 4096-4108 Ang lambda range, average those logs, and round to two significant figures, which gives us -0.12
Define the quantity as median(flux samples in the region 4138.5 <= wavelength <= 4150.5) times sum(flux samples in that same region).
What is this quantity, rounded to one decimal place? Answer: 4.0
